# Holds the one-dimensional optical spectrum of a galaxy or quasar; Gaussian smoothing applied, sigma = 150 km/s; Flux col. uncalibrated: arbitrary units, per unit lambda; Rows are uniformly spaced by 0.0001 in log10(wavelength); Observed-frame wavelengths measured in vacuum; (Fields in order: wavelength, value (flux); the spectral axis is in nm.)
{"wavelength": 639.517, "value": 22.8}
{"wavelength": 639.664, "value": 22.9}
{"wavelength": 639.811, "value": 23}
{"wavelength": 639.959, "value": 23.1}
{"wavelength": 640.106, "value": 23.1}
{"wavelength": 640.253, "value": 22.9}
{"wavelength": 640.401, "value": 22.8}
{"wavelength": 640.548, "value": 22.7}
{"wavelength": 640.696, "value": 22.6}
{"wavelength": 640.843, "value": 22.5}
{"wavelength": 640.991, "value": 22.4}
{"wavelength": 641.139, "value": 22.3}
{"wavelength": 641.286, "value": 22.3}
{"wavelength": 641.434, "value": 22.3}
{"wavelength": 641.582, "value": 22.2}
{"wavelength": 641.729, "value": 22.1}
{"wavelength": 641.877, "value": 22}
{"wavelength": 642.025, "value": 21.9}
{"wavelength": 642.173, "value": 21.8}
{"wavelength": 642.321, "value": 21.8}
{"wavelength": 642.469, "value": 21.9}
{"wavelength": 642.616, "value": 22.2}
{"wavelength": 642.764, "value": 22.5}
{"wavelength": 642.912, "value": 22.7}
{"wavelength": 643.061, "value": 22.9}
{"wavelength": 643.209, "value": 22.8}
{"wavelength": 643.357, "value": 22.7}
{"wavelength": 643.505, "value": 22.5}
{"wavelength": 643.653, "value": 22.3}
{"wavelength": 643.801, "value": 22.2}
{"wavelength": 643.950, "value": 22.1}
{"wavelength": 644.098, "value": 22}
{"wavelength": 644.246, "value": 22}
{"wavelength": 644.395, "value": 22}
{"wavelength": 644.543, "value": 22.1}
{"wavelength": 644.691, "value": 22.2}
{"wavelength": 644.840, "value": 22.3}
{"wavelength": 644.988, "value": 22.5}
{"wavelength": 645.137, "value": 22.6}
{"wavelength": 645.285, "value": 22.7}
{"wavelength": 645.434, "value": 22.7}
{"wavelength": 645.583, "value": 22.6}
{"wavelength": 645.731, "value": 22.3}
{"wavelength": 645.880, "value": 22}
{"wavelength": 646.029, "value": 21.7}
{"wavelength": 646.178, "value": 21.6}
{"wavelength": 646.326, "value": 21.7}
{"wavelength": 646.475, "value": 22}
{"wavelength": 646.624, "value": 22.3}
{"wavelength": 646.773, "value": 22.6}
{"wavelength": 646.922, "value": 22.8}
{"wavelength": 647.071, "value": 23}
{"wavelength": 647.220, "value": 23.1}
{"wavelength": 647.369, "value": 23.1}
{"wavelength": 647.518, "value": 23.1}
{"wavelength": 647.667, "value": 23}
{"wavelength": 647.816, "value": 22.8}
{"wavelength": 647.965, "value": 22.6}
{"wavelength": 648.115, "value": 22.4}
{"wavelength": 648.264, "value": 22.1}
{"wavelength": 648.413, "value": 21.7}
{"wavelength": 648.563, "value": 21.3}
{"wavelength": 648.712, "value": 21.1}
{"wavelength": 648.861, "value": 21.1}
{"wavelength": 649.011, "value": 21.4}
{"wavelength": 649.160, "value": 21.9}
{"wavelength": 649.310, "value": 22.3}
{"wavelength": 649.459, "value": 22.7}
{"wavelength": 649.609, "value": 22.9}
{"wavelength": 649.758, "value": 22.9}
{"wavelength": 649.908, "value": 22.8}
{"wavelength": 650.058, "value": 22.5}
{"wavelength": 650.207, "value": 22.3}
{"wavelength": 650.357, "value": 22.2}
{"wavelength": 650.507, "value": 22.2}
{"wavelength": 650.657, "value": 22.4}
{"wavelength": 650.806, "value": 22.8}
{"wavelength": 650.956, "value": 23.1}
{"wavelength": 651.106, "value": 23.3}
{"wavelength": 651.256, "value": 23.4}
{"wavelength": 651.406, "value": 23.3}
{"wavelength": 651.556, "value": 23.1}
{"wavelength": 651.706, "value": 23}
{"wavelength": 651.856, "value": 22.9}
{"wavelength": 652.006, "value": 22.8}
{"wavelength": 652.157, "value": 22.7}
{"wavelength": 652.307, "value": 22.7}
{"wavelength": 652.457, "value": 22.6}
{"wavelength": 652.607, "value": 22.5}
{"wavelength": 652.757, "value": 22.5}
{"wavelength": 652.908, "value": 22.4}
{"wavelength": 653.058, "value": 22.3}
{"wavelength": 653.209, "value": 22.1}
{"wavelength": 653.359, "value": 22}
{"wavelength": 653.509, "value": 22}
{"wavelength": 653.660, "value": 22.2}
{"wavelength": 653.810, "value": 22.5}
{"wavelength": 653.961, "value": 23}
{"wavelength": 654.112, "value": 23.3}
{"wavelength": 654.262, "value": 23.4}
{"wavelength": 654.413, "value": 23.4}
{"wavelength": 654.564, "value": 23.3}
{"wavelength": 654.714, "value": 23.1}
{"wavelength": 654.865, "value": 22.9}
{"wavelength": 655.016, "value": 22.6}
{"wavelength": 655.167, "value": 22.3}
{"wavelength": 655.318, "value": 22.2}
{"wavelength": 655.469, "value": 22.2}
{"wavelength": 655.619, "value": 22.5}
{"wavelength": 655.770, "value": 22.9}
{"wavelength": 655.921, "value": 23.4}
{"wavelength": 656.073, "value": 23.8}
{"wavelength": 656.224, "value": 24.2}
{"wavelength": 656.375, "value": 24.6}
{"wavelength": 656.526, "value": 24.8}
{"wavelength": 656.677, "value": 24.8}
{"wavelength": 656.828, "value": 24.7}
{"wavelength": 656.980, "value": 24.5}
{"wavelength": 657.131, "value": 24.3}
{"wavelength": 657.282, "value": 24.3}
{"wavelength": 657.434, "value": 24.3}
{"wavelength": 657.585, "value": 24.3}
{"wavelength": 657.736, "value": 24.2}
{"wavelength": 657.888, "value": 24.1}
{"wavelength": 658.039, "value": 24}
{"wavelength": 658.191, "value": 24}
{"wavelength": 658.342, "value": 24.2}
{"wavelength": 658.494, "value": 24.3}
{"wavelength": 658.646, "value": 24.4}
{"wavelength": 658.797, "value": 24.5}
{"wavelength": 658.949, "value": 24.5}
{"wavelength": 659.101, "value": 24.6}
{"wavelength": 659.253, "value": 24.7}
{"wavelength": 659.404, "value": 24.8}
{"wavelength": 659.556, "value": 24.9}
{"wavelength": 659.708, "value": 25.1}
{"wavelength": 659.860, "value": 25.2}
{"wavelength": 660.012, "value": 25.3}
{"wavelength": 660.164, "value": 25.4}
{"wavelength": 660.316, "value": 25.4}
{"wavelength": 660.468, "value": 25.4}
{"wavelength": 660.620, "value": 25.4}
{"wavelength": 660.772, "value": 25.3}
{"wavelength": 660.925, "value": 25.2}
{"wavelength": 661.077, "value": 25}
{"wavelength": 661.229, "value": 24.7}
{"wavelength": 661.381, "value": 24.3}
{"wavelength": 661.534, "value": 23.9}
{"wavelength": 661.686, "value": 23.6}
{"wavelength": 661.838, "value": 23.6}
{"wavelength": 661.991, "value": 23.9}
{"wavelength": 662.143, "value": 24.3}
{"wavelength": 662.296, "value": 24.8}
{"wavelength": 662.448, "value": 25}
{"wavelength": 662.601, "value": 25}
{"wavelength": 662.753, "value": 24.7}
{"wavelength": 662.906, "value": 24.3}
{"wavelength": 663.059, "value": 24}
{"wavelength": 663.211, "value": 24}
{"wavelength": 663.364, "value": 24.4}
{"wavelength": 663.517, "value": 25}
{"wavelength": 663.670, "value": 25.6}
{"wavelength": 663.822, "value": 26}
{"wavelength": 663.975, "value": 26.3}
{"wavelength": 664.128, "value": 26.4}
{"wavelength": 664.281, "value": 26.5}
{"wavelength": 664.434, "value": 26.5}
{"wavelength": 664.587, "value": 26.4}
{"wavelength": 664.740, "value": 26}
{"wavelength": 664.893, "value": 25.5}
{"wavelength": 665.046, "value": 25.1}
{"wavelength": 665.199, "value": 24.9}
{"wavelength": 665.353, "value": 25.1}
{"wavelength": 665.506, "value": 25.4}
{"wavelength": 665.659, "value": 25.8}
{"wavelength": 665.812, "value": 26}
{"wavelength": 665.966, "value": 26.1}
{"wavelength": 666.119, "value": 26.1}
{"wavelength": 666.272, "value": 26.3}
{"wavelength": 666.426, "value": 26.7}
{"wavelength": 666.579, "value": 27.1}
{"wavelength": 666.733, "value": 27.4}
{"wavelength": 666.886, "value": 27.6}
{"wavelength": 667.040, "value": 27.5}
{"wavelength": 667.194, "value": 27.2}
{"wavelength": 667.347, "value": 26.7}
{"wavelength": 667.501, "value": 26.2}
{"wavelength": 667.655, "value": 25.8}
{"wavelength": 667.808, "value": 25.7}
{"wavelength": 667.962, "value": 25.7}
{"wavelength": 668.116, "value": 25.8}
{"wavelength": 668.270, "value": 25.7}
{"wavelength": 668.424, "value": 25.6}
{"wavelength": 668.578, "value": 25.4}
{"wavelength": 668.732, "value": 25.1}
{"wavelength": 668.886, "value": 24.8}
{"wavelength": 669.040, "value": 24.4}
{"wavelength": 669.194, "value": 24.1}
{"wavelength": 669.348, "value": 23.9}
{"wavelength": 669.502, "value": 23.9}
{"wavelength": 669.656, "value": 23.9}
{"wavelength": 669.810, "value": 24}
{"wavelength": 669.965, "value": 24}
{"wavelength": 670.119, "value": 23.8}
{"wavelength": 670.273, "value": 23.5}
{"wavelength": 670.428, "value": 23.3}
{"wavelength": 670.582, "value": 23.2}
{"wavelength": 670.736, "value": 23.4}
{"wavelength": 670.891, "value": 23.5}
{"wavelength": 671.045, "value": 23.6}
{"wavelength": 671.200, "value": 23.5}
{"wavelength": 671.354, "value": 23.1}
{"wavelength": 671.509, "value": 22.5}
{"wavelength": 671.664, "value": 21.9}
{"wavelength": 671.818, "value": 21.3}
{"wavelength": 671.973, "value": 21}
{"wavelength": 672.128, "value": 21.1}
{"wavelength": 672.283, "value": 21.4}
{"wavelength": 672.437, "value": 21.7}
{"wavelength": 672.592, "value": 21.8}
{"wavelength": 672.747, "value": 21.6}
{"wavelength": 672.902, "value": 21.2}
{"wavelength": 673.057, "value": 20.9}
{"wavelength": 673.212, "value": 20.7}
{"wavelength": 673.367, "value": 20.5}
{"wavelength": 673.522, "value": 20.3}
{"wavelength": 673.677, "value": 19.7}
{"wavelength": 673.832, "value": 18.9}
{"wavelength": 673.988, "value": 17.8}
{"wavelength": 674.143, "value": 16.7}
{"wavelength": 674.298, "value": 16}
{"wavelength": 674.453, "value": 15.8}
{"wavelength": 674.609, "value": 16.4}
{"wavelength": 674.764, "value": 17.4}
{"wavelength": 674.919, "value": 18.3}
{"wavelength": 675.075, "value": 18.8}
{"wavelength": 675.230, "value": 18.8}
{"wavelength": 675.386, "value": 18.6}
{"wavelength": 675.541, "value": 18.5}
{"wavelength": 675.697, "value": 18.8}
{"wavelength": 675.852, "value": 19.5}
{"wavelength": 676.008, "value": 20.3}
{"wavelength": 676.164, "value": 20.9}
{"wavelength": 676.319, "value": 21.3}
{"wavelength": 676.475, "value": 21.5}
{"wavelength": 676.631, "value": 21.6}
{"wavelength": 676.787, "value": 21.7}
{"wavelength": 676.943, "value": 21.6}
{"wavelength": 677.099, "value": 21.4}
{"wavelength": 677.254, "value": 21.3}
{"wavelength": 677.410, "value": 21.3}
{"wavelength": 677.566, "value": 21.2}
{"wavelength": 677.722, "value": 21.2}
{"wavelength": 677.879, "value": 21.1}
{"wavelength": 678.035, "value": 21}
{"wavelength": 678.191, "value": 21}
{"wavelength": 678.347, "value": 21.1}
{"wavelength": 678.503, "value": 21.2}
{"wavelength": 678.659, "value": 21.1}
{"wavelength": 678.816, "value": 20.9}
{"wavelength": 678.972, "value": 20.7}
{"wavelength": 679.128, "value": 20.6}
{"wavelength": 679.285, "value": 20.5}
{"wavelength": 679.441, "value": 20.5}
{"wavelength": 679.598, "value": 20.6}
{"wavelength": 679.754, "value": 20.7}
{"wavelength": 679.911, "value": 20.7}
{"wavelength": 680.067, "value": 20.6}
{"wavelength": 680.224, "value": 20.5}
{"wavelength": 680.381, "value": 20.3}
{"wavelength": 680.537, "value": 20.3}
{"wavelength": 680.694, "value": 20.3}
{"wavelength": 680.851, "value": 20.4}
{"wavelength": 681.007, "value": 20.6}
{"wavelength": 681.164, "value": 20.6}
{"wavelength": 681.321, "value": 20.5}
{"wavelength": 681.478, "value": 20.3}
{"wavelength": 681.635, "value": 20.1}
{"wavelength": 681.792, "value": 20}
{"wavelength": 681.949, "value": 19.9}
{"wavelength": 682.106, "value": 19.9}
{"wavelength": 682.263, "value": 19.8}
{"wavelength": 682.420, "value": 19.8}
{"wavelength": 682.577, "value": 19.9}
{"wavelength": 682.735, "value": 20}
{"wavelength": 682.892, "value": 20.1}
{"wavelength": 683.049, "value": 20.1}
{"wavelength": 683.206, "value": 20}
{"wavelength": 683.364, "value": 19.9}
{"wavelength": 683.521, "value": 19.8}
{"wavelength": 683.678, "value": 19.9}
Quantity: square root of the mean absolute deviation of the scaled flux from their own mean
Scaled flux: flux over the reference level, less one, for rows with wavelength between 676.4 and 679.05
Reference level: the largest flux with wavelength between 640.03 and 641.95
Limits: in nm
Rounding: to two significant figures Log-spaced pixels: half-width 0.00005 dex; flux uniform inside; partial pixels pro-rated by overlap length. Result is 0.096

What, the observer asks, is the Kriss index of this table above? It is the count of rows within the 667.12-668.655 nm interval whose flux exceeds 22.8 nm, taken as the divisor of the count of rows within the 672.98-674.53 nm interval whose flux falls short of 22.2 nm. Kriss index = 1.0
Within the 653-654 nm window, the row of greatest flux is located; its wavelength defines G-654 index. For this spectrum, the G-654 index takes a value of 653.961 nm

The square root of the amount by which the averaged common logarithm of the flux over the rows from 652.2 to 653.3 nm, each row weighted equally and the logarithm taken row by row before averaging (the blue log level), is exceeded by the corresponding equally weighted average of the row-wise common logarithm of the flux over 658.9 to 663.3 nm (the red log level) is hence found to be 0.20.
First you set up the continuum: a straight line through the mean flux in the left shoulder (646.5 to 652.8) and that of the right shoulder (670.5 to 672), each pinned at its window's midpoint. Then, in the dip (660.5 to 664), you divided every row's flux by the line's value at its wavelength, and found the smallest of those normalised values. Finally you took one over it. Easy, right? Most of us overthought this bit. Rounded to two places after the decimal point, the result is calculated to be 0.96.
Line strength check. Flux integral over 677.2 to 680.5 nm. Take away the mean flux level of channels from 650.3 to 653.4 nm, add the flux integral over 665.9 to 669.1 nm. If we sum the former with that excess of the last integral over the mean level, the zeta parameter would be 130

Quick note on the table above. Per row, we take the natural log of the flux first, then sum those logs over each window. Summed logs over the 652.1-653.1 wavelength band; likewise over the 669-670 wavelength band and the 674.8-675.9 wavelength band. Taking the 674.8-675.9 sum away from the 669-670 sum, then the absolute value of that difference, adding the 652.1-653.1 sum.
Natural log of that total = 3.16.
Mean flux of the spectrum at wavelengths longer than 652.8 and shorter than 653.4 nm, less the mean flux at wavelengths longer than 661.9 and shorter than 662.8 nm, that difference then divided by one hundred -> -0.024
